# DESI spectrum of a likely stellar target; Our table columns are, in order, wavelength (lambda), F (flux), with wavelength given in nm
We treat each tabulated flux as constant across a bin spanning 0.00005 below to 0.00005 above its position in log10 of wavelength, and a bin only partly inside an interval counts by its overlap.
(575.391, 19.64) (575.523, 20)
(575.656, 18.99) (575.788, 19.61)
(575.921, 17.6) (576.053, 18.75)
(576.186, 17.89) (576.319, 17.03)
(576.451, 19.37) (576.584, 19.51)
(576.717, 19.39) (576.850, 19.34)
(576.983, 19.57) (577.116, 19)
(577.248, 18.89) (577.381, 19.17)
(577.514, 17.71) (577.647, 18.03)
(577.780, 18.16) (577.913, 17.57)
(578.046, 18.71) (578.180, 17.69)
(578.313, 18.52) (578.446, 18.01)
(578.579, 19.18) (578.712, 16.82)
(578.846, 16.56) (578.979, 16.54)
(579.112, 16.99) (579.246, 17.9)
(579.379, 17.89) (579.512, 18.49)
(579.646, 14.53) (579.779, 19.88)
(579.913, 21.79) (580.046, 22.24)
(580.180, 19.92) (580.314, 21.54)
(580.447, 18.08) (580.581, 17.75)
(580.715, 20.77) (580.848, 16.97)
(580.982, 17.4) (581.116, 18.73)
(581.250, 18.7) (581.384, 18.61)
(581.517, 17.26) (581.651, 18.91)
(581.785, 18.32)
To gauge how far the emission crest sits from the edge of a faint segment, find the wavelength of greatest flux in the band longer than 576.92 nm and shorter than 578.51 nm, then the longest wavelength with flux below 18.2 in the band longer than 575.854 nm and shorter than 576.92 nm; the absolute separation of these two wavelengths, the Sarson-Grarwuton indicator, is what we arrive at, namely 0.66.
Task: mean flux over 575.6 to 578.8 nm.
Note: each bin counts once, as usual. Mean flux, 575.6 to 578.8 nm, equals 18.5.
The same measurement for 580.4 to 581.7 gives 18.3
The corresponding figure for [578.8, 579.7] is 17.0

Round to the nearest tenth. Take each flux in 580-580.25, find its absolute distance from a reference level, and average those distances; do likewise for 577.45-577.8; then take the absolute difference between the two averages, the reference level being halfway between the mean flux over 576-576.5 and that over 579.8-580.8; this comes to 0.5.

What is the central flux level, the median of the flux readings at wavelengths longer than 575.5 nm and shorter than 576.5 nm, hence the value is 18.87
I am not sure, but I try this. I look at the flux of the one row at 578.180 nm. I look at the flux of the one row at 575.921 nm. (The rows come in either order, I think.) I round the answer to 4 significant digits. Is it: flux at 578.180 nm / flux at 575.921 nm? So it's 1.005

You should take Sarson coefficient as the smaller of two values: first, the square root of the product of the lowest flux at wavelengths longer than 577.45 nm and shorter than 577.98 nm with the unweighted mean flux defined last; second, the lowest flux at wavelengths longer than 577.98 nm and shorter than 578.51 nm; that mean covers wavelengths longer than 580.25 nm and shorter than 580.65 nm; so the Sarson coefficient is 17.7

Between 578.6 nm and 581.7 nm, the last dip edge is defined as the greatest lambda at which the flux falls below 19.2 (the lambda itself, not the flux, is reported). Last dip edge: 581.651 nm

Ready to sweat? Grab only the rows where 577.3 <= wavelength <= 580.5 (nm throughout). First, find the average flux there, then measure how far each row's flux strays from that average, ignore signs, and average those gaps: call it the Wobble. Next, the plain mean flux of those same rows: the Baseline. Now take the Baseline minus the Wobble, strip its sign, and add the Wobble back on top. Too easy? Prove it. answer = 18.4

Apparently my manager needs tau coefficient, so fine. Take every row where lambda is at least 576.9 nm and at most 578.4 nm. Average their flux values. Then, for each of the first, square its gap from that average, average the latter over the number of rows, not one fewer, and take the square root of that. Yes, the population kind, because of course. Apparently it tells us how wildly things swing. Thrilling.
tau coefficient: 0.6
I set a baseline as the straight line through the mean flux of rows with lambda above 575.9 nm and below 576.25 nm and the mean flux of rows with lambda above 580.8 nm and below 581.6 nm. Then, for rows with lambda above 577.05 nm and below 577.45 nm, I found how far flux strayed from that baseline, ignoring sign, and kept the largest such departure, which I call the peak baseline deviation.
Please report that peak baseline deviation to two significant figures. 1.1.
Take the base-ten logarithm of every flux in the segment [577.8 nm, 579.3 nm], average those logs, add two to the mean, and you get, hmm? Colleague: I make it 3.25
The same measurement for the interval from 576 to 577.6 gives 3.27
